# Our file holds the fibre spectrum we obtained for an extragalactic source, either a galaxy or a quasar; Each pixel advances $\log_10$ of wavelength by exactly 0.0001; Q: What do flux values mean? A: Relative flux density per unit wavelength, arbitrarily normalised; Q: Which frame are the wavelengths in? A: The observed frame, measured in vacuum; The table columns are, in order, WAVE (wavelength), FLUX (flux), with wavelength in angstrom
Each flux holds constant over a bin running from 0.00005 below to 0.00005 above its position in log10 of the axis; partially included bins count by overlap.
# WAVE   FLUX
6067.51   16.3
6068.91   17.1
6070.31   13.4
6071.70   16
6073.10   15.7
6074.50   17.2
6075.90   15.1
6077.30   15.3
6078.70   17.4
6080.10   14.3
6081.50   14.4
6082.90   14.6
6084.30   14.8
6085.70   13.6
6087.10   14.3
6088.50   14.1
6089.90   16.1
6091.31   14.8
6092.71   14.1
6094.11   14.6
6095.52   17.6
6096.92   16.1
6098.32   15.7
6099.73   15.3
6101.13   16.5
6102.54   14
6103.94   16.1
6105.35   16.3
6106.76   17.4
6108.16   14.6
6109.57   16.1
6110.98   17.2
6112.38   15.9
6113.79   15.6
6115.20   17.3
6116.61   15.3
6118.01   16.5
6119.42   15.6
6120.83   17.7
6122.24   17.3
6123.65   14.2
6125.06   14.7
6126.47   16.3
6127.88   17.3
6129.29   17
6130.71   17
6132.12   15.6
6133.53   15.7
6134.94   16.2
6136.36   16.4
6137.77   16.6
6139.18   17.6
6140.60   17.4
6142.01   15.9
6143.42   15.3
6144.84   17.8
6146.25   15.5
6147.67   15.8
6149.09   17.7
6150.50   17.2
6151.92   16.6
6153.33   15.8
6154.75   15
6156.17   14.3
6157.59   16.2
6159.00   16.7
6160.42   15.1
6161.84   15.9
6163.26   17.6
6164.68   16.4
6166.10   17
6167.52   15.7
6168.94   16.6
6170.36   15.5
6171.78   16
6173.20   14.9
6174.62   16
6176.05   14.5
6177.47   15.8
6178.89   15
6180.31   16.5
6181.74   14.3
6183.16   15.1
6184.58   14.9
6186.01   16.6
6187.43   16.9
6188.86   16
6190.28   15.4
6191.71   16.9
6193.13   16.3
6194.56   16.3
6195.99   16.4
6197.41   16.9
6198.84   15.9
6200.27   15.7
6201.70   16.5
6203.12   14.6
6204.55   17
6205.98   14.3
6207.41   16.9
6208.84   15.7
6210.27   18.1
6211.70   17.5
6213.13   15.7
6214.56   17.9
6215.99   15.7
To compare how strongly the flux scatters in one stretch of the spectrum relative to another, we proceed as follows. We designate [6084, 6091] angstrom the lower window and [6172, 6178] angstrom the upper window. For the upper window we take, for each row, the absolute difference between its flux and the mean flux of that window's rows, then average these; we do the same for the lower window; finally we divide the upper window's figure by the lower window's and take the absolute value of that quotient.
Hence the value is 0.86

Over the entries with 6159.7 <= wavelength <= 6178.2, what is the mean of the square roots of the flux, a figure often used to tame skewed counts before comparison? 3.99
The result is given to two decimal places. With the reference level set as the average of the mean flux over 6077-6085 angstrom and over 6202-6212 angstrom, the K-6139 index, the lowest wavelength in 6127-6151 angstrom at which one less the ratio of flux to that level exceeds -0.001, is 6132.12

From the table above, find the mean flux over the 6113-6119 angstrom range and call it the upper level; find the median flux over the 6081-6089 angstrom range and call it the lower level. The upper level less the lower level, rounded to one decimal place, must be 1.8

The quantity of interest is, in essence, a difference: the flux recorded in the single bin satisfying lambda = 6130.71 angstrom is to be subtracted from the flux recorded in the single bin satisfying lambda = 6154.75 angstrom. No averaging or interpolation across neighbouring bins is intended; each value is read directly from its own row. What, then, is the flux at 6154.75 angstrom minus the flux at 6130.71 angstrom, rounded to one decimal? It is -2.0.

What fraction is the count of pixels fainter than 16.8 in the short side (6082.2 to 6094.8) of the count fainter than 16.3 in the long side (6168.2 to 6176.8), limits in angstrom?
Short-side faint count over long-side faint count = 1.8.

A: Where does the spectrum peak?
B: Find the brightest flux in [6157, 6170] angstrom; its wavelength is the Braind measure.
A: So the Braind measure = 6163.26 angstrom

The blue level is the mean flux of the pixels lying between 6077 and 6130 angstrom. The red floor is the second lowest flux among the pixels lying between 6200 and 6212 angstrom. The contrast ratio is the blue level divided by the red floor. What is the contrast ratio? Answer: 1.07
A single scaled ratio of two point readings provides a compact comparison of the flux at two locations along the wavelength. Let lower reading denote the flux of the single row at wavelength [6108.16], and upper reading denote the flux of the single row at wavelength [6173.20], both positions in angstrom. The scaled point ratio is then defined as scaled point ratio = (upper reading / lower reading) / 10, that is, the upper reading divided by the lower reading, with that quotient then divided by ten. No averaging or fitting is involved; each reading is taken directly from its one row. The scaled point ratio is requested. 0.102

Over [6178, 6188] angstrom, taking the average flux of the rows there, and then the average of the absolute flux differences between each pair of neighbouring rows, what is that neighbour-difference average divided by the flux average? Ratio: 0.07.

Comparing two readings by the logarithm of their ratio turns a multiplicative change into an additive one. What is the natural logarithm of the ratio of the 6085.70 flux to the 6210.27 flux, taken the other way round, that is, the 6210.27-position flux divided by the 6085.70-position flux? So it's 0.29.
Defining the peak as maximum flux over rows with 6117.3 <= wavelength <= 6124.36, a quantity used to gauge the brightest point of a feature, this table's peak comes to 17.7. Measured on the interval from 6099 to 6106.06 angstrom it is 16.5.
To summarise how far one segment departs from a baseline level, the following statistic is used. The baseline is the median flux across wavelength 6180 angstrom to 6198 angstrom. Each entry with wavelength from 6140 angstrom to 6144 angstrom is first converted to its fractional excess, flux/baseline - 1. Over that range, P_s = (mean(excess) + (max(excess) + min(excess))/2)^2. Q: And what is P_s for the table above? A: 0.0000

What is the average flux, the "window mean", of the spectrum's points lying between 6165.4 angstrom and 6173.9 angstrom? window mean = 16.0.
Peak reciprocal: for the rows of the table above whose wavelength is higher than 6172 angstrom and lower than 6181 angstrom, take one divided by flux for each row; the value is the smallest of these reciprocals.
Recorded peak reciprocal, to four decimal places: 0.0606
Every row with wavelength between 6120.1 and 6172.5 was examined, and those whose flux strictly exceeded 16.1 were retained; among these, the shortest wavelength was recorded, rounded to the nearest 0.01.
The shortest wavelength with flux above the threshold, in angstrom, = 6120.83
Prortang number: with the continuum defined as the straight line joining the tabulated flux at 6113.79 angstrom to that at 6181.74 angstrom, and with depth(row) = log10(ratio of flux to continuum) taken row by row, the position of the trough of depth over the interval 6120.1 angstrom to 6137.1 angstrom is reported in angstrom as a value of 6123.65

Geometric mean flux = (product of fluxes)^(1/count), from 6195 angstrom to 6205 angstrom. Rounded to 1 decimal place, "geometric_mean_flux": 16.1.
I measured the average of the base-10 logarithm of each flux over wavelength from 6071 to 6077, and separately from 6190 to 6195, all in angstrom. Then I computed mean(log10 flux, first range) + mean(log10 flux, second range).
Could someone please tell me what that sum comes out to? 2.41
